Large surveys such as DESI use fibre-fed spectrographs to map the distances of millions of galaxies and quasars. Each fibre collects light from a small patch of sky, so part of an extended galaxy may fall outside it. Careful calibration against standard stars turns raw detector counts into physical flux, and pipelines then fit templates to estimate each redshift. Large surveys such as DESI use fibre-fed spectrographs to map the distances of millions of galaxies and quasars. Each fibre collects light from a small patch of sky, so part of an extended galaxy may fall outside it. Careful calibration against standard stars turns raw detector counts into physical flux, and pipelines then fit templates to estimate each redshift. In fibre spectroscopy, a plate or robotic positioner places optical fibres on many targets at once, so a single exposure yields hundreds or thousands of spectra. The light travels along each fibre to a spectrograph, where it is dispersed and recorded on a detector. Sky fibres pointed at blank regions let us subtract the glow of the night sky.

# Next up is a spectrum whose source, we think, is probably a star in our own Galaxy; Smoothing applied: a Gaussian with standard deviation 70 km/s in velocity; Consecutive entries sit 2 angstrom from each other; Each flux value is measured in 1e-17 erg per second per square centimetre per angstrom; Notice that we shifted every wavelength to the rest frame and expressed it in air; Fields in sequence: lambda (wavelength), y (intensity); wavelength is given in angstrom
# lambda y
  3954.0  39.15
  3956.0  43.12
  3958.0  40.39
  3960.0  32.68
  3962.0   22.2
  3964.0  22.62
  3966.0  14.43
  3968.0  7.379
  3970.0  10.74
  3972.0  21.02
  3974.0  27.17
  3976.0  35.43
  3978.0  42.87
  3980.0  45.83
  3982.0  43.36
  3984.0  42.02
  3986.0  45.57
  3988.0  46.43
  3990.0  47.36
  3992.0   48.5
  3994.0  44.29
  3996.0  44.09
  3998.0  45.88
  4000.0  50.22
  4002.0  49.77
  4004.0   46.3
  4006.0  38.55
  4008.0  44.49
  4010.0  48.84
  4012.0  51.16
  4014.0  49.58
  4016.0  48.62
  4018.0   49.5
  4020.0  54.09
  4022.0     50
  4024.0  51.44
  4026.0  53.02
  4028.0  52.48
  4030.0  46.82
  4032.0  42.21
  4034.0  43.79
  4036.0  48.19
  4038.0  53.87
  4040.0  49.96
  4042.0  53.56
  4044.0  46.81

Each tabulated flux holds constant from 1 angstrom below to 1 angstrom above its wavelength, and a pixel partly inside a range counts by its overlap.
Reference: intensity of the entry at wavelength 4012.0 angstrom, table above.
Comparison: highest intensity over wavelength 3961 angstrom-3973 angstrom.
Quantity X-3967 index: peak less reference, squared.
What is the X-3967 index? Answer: 815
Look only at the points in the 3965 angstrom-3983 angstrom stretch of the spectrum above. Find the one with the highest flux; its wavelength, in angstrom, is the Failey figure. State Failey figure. 3980.0 angstrom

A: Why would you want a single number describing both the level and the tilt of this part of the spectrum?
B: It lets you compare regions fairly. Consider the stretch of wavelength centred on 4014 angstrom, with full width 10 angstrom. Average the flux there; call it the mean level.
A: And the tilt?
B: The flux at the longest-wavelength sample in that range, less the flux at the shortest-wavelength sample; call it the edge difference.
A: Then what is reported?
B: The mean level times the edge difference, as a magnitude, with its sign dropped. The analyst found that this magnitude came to 33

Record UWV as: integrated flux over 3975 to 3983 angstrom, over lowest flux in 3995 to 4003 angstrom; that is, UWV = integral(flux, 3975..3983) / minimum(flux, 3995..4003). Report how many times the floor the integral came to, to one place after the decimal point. 7.6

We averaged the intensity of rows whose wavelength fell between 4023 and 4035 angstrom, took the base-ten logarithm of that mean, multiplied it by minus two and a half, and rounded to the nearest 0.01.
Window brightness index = -4.21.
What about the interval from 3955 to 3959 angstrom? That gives -4.05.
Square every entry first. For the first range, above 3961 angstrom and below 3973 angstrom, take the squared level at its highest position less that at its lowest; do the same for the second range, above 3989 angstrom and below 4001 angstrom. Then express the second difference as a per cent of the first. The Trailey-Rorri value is -547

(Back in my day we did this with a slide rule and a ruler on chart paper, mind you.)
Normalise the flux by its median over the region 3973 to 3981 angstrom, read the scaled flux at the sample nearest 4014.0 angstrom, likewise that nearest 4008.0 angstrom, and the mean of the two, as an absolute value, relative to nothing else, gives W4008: 1.20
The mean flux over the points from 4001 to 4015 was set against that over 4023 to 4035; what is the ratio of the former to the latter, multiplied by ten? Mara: 9.7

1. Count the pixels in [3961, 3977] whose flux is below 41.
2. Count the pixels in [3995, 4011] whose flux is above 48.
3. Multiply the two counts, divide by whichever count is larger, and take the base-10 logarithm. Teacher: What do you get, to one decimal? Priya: 0.5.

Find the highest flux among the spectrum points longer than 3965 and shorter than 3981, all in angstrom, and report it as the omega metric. 45.83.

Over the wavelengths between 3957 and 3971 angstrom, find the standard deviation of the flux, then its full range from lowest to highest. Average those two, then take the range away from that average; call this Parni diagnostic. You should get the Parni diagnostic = -11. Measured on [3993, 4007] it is -4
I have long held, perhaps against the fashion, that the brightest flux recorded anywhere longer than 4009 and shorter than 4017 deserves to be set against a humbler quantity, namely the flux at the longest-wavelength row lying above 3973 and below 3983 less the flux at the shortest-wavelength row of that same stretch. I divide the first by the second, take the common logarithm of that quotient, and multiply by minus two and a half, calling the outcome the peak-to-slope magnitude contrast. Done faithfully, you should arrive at -1.25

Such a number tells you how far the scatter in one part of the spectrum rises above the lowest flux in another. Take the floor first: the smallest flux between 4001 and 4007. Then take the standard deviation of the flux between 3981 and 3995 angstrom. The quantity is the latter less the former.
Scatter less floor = -36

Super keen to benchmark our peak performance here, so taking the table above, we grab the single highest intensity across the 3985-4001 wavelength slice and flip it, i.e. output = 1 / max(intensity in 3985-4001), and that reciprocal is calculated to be 0.0199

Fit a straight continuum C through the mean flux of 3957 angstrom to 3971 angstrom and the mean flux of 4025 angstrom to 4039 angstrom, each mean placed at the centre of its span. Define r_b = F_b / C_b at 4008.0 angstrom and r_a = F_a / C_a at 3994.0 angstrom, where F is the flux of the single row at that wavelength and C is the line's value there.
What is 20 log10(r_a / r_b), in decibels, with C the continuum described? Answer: 1.3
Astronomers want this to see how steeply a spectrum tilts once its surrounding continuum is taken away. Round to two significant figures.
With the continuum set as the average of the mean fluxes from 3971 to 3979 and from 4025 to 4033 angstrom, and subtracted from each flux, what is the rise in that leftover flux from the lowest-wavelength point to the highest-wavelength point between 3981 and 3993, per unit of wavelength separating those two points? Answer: 0.51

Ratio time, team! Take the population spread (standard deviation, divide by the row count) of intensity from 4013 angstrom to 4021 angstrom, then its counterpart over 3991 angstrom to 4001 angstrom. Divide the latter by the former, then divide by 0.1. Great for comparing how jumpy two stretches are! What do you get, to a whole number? 11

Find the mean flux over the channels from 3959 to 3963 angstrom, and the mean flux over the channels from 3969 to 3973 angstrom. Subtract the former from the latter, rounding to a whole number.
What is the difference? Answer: -12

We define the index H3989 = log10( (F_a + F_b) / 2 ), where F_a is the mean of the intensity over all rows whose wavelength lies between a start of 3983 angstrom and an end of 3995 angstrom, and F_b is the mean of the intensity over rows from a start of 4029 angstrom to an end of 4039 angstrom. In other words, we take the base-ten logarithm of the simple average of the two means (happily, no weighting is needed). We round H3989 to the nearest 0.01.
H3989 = 1.67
